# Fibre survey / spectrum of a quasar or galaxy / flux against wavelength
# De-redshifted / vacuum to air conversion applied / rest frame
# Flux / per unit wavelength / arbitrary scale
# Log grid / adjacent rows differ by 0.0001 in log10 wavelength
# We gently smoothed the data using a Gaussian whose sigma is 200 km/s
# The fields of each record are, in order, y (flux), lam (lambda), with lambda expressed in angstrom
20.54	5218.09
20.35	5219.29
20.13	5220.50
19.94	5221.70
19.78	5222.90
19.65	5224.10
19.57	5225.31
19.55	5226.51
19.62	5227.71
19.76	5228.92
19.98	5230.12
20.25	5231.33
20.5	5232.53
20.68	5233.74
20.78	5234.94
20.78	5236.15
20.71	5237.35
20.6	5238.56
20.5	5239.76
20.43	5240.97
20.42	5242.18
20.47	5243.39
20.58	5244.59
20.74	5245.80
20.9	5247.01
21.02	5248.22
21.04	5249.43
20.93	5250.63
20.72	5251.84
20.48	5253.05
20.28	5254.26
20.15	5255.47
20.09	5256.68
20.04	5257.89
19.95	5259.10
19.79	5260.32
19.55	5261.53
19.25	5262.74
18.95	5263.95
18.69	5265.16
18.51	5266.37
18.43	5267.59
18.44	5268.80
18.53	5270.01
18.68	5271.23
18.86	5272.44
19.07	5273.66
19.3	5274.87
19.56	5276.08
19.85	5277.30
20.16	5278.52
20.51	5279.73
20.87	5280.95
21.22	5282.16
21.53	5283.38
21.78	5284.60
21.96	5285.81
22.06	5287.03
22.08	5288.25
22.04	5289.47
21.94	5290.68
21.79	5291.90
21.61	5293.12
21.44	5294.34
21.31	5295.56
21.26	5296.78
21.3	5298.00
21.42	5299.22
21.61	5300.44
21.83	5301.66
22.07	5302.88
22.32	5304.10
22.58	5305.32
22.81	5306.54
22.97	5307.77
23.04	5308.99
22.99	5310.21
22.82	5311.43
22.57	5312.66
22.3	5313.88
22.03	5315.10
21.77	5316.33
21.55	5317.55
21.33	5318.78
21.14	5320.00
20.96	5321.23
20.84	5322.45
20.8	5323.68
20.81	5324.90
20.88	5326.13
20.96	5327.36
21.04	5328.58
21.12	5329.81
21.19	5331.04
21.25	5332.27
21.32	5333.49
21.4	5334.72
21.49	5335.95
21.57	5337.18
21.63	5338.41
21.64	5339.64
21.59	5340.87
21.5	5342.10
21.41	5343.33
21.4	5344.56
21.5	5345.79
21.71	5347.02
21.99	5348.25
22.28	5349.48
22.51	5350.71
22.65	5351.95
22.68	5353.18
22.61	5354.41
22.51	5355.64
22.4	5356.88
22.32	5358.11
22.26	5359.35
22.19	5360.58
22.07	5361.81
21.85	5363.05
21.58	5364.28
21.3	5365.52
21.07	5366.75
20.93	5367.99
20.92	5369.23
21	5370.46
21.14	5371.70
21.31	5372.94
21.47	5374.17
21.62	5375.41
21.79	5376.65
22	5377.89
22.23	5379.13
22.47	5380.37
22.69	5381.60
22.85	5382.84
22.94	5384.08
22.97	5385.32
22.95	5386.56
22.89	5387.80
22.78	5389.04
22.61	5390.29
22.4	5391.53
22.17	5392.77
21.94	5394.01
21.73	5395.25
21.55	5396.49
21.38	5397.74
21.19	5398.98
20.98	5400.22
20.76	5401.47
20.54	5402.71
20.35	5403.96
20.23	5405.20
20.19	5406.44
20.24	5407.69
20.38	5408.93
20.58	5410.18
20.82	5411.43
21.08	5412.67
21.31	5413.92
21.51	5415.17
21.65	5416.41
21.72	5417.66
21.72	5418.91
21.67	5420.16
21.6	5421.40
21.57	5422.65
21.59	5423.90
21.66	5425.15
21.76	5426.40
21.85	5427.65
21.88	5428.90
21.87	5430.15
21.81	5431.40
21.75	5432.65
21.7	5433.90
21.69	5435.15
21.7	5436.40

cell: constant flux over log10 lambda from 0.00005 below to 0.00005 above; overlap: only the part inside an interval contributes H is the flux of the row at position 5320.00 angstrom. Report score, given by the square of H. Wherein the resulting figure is 447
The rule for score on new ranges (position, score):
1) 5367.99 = 438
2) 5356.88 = 502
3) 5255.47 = 406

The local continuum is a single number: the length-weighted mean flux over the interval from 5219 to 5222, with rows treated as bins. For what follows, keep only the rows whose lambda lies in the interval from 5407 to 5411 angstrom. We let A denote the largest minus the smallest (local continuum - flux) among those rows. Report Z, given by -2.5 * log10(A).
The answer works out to 1.17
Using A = 0.34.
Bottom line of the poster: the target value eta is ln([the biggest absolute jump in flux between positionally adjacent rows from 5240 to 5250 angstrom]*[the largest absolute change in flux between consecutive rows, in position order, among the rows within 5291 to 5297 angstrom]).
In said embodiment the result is -3.5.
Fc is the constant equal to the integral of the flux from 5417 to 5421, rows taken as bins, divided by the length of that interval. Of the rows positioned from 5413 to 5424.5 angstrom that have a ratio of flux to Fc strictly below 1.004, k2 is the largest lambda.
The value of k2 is 5423.90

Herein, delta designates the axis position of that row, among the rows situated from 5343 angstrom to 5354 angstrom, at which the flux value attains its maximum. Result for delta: 5353.18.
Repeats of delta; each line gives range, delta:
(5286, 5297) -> 5288.25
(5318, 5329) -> 5318.78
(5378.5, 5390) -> 5385.32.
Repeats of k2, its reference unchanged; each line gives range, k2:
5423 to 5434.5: 5433.90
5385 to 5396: 5395.25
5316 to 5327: 5326.13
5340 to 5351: 5347.02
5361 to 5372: 5371.70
